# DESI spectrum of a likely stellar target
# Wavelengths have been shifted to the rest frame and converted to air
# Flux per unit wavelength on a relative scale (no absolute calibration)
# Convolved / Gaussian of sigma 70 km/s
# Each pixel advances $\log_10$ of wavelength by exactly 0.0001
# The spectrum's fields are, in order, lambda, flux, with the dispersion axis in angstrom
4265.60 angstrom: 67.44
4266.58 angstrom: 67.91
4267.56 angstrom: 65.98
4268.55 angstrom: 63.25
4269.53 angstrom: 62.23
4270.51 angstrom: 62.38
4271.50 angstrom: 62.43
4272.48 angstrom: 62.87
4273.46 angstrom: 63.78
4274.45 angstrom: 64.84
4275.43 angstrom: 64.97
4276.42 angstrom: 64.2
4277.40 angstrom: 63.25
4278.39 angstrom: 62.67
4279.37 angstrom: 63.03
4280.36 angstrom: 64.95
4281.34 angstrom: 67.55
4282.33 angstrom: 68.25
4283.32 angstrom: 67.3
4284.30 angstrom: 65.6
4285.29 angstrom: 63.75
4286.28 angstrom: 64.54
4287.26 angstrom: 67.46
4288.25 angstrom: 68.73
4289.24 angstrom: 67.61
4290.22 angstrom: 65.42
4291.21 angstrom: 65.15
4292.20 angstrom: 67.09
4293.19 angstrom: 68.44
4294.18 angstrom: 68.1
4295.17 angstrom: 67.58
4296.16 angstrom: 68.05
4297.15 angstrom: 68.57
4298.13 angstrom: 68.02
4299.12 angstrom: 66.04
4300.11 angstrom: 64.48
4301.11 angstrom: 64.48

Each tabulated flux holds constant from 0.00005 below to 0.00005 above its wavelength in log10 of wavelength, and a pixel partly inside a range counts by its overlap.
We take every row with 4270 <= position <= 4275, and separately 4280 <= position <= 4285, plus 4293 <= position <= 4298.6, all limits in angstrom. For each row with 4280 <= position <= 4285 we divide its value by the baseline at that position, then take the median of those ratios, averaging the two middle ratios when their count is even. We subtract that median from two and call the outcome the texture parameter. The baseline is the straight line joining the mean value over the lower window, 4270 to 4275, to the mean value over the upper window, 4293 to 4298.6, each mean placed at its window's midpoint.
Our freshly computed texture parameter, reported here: 0.97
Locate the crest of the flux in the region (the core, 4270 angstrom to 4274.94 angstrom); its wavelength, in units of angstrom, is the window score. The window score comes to 4274.45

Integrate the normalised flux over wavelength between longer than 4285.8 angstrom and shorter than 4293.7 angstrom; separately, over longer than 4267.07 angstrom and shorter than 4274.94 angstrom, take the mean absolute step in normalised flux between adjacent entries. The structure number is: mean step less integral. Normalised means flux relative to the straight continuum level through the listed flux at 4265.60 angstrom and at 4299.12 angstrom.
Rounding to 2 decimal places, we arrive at -7.93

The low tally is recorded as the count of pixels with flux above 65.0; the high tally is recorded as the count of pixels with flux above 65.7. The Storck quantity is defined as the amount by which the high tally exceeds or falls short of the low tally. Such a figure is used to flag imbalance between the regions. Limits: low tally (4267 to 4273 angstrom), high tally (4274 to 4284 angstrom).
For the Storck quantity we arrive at 2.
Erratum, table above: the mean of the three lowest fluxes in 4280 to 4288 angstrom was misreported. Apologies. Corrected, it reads 64.4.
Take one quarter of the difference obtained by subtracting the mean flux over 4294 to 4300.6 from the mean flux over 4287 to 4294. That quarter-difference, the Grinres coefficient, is 0.0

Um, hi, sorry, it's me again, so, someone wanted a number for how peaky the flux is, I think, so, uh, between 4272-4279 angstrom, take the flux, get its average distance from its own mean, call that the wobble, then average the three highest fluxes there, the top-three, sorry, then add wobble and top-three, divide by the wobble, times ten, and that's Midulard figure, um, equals 874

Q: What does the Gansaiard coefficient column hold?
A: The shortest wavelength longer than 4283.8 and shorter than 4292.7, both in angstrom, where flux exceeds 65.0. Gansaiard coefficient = 4284.30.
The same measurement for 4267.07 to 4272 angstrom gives 4267.56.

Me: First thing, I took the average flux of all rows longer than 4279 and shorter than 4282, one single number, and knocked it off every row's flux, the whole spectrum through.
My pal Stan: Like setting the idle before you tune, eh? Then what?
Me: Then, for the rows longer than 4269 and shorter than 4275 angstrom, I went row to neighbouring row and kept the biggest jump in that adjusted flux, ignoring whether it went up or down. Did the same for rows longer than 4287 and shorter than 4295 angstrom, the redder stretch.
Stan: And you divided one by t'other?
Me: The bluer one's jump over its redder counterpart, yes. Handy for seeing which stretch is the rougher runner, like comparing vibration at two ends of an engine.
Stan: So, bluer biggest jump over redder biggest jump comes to 0.48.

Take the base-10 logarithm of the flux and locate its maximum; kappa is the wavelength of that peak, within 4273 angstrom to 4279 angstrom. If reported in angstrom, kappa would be 4275.43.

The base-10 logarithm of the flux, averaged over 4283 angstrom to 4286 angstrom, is 1.82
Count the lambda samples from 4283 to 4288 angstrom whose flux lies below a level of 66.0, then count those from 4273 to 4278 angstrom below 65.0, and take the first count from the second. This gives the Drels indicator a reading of 2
